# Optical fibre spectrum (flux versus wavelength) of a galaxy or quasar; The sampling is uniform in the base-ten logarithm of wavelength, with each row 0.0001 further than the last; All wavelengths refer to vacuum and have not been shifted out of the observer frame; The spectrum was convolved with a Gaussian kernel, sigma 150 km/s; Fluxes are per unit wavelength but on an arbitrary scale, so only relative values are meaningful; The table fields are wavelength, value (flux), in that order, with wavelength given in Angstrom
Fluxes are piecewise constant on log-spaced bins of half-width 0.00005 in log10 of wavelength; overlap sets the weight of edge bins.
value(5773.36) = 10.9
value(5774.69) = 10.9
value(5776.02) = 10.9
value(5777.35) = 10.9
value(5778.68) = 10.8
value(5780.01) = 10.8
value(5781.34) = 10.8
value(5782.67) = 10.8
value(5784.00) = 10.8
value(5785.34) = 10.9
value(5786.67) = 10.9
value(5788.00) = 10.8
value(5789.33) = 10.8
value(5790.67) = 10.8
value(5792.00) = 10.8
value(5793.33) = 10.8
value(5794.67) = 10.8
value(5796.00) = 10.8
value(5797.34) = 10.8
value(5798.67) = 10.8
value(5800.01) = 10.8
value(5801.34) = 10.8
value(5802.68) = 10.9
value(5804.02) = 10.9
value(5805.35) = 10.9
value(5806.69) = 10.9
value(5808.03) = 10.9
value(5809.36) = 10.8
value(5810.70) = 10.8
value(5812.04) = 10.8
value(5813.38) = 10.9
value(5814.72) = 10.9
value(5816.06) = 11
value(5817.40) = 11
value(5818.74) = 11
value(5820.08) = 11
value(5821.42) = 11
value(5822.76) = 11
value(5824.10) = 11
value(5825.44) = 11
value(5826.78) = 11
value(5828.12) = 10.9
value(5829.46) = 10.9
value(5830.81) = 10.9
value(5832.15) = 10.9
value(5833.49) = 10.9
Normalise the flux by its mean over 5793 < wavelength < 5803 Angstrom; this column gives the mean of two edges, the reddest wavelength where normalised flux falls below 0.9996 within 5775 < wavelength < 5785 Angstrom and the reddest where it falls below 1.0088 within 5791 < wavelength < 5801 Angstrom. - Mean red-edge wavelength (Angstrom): 5792.0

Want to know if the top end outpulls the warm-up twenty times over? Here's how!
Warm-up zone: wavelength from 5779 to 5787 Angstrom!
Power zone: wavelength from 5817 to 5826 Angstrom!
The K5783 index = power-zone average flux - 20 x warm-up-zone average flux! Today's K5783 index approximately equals -206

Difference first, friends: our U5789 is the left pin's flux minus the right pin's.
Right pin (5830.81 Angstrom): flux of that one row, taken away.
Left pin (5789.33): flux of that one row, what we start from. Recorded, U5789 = -0.10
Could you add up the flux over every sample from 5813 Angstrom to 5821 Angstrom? 65.8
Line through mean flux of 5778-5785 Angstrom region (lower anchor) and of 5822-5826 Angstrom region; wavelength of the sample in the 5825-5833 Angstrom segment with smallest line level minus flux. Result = 5825.44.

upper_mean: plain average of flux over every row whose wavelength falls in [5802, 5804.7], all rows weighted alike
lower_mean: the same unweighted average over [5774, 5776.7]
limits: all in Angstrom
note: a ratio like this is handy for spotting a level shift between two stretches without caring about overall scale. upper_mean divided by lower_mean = 1.000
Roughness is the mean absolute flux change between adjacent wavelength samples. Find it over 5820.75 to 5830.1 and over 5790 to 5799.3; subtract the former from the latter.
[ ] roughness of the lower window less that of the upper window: -0.017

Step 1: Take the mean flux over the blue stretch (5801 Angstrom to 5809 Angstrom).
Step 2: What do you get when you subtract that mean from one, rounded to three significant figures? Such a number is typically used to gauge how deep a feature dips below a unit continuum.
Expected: -9.88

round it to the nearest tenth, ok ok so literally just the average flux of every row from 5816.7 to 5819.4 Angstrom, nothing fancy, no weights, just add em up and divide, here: 11.0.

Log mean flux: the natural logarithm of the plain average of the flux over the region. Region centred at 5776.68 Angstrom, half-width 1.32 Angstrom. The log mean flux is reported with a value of 2.39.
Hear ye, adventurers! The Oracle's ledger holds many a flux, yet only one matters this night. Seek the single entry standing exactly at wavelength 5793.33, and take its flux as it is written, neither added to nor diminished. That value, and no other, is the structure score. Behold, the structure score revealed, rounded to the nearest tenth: 10.8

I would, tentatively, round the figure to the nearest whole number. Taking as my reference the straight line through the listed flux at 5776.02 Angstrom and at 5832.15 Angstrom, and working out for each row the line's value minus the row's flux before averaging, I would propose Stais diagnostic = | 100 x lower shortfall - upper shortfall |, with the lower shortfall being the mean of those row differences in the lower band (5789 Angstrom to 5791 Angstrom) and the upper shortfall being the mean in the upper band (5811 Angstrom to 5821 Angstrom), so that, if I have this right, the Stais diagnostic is 10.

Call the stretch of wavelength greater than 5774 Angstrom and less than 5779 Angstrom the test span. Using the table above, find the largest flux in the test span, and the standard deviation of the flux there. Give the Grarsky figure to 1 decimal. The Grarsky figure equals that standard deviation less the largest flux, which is -10.9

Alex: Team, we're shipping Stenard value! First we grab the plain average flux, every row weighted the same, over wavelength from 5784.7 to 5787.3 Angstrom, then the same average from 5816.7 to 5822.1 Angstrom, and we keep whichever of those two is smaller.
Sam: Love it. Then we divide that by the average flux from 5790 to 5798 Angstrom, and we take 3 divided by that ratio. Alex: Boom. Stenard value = 2.97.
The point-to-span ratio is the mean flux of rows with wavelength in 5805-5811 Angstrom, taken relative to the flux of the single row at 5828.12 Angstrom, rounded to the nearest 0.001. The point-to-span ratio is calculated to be 0.996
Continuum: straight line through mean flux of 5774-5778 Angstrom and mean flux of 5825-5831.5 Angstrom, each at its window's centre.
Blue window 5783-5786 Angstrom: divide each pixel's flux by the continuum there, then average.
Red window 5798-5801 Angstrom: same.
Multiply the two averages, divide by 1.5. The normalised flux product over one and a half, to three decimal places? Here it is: 0.656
